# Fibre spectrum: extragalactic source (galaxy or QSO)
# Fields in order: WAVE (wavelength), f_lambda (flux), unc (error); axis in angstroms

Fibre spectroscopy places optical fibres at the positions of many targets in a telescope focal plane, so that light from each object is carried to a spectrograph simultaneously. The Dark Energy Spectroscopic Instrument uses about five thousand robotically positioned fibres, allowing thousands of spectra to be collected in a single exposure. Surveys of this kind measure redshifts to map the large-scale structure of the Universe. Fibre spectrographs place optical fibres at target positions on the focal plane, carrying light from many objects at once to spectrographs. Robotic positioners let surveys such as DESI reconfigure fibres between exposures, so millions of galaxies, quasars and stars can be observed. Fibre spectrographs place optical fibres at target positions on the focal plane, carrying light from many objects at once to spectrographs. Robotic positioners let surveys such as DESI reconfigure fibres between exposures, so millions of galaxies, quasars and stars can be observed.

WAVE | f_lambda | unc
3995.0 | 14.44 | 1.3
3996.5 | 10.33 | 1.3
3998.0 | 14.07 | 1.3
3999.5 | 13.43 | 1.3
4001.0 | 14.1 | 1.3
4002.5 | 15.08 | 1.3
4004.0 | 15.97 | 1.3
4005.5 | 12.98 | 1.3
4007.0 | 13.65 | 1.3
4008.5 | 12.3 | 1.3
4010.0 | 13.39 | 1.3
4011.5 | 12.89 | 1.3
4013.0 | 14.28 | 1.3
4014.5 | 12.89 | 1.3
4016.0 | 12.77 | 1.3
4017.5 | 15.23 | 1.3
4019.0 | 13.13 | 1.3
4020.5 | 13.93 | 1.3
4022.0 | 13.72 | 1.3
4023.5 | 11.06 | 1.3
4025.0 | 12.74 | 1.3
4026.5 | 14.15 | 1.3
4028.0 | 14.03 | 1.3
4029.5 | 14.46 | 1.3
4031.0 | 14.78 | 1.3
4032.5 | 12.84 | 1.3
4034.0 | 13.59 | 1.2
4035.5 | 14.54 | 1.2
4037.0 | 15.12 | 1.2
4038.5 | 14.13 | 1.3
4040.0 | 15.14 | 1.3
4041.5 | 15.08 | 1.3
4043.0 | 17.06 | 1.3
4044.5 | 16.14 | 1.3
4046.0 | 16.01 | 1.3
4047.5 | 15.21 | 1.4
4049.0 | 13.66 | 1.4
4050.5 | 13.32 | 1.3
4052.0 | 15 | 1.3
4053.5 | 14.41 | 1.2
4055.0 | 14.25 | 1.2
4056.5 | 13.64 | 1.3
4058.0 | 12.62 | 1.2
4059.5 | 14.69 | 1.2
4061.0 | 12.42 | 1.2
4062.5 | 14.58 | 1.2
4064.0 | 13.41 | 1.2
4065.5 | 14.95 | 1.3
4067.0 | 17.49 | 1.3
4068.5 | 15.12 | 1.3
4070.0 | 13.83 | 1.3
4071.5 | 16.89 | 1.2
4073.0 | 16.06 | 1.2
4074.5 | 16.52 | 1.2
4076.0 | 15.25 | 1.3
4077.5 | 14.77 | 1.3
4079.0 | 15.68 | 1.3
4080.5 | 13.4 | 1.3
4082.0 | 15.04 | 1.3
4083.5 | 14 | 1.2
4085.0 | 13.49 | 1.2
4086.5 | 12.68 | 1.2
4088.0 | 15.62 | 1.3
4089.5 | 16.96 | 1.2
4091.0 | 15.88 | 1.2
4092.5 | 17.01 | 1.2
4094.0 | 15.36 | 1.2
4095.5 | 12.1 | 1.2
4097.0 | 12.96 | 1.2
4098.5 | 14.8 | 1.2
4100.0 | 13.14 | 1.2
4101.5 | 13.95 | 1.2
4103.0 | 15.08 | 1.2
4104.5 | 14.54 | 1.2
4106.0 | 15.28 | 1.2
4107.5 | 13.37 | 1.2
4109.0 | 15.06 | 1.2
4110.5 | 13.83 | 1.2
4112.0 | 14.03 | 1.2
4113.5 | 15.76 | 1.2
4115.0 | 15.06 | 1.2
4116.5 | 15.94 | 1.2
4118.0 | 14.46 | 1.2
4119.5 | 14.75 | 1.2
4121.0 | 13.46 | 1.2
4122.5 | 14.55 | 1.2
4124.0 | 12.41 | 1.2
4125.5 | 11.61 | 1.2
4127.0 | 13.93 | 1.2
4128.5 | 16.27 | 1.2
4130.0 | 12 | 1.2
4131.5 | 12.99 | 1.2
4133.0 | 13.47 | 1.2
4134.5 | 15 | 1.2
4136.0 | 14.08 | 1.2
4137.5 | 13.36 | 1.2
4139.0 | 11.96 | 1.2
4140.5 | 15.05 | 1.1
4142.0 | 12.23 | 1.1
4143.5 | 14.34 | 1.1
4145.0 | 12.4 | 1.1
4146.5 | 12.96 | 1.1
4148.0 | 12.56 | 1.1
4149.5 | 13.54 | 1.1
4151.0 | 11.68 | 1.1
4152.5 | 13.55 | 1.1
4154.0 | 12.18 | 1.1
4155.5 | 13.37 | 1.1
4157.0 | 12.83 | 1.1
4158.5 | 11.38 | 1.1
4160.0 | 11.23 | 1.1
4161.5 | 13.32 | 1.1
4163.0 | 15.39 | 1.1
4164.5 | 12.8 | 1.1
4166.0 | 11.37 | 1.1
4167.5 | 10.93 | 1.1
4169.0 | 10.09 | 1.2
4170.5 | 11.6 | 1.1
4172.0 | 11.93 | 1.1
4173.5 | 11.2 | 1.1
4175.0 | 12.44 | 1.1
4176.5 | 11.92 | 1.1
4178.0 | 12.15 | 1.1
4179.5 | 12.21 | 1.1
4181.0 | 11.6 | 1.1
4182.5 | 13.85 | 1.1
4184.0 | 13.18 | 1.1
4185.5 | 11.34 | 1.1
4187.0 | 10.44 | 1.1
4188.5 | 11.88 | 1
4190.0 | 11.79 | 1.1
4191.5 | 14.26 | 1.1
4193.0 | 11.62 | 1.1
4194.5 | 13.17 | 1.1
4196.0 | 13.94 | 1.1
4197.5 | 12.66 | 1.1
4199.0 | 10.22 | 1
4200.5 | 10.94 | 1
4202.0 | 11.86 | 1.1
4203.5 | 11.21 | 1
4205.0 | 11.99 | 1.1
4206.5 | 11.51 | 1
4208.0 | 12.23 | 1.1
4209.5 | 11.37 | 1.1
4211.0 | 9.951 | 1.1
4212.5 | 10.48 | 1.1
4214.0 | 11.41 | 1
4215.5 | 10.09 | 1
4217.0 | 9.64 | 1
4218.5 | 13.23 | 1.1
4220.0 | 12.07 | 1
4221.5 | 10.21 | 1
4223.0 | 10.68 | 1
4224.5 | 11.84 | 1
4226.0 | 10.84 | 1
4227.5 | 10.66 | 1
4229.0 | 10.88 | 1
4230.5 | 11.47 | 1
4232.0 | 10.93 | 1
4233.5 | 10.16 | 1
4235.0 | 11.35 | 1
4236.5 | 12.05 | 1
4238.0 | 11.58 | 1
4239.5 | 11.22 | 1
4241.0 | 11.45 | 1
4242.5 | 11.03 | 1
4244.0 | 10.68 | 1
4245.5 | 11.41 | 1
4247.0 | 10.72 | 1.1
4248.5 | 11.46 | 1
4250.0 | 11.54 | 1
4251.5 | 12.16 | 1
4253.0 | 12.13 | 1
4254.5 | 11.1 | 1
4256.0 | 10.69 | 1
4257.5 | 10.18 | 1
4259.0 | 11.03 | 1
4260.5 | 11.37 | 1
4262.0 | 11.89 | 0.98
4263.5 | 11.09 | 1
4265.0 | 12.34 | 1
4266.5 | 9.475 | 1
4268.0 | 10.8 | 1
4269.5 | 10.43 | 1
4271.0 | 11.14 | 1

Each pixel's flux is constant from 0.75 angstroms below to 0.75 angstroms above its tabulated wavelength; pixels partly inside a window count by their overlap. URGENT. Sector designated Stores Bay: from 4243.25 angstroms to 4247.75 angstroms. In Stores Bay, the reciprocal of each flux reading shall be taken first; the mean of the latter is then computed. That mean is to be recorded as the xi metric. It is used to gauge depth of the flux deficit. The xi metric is 0.092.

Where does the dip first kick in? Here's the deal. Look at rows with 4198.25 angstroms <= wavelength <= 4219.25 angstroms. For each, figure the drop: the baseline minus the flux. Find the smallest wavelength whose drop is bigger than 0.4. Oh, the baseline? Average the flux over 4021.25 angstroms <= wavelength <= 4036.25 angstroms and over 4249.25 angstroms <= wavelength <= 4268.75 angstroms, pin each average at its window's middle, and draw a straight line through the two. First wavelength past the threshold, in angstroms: 4199.0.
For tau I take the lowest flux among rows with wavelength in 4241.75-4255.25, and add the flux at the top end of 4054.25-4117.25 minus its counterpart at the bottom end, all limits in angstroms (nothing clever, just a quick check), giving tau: 12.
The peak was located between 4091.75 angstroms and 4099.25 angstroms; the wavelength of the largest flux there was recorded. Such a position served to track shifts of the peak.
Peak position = 4092.5 angstroms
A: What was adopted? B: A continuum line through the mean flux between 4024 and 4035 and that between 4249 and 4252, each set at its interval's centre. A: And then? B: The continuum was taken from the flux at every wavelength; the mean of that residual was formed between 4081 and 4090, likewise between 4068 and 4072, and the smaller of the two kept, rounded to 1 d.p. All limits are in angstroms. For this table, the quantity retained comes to 1.3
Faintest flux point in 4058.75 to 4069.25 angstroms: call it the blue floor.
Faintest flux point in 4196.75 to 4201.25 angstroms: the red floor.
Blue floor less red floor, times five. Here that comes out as 11.0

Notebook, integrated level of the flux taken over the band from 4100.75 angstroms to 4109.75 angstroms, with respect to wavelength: 131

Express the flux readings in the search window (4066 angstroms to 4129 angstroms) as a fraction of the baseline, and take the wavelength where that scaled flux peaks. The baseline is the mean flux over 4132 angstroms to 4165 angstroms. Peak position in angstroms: 4067.0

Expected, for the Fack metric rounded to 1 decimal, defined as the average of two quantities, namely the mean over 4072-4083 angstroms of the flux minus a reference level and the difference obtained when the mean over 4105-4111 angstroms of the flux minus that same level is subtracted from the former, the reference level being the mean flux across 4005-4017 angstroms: 1.5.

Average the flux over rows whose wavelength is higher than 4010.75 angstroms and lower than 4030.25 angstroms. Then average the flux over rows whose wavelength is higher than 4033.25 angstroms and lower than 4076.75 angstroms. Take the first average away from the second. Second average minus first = 1.3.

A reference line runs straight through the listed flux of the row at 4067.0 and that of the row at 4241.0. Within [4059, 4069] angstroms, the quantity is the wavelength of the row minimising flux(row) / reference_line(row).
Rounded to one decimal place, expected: 4061.0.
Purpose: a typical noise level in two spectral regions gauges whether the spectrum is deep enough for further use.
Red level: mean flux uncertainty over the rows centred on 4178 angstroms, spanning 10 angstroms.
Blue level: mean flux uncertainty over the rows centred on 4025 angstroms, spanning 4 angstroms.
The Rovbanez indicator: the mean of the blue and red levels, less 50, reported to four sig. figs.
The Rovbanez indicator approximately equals -48.80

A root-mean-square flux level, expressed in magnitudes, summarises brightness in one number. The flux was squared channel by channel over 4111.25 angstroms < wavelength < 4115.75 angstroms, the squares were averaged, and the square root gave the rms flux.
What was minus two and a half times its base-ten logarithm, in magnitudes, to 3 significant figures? -2.94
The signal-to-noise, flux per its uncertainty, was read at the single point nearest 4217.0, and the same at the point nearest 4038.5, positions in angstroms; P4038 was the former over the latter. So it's 0.89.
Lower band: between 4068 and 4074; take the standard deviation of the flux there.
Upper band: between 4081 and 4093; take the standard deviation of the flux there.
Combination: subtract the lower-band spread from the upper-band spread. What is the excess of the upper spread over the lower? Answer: 0.3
